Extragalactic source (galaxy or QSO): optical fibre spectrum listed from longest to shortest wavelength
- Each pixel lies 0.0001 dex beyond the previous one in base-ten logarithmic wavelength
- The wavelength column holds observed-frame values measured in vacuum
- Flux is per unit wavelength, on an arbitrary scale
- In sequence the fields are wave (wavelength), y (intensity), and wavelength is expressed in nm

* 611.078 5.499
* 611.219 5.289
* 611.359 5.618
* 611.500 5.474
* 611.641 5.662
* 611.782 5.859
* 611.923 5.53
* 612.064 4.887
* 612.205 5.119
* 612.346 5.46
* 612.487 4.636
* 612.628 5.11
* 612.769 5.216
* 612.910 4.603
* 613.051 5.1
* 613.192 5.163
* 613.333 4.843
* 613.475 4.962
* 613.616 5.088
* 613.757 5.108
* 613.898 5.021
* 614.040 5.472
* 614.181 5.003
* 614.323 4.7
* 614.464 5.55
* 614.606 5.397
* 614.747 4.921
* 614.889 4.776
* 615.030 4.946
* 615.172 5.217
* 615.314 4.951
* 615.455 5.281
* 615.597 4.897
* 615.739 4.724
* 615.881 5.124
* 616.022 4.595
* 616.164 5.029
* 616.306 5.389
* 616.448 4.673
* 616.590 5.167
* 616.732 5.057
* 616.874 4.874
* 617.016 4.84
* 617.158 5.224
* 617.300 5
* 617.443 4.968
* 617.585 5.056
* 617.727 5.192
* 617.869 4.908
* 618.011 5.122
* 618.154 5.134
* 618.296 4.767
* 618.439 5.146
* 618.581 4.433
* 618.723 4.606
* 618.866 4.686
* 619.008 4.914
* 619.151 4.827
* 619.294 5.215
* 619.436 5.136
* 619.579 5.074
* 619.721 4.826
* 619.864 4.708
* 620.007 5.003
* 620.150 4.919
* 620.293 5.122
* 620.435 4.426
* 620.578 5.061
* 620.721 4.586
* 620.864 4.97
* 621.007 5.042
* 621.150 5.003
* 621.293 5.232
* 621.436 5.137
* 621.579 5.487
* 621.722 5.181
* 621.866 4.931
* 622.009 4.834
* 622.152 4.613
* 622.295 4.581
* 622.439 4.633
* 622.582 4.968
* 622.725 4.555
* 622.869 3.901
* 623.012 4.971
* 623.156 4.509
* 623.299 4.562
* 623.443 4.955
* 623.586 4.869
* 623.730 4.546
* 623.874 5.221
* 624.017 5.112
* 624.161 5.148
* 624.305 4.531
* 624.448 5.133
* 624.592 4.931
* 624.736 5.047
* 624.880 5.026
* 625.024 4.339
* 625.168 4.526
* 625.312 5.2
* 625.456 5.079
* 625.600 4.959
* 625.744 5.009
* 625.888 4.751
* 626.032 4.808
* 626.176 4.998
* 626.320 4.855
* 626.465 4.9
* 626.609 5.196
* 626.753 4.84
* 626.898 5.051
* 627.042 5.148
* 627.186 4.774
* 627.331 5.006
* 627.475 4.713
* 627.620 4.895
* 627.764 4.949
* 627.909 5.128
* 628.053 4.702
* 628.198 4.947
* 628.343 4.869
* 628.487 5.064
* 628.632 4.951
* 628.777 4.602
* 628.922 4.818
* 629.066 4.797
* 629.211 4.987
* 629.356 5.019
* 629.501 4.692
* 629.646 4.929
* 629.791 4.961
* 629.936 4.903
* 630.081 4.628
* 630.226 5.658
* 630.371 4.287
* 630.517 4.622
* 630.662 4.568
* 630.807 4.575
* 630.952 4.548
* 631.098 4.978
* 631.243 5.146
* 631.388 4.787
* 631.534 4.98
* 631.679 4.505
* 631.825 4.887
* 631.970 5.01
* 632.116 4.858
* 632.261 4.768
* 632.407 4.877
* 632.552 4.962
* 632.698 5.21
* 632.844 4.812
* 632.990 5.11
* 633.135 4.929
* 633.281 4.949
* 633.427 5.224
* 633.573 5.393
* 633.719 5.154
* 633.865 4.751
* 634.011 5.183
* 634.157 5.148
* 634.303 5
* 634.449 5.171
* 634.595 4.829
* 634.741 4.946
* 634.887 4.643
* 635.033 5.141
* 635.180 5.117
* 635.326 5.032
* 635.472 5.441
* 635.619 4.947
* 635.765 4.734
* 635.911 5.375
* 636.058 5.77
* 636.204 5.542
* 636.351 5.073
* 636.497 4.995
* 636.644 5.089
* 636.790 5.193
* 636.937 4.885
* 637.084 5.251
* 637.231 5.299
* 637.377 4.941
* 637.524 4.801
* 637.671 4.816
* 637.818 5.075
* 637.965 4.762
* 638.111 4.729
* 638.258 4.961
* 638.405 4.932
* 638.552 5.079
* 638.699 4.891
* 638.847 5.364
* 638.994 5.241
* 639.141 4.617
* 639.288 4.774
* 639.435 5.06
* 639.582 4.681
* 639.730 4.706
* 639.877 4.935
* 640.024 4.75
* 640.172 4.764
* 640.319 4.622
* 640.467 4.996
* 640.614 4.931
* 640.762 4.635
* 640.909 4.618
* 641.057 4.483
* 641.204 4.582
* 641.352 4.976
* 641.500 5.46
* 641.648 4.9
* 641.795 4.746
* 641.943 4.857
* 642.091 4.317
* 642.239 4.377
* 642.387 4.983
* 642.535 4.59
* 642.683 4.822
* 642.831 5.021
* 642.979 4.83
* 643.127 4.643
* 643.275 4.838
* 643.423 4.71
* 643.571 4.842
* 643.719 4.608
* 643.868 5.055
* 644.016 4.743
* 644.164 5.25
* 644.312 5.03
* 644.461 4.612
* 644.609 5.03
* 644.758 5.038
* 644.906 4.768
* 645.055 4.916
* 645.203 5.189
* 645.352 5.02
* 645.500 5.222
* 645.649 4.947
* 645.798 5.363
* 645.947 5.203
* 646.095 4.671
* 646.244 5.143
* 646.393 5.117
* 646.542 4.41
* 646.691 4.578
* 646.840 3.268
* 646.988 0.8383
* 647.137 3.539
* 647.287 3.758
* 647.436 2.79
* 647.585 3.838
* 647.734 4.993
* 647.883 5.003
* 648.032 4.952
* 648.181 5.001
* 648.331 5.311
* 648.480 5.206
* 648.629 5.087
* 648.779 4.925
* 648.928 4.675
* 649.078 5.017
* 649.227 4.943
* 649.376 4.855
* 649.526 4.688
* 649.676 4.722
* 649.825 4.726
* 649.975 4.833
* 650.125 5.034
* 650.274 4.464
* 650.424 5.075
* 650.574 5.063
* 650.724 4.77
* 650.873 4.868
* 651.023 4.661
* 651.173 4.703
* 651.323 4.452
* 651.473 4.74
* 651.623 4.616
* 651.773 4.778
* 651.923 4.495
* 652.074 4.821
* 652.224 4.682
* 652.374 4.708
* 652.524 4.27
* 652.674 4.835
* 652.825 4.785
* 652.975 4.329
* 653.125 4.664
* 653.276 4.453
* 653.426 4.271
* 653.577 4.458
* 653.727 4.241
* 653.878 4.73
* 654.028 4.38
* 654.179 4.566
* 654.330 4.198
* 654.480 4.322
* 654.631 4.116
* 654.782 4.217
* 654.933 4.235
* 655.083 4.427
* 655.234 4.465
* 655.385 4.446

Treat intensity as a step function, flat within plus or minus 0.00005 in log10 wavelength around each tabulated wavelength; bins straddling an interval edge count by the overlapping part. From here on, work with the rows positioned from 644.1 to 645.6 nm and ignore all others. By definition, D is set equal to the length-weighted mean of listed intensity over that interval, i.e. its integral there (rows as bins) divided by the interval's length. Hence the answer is 5.00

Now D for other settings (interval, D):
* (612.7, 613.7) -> 5.00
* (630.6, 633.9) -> 4.92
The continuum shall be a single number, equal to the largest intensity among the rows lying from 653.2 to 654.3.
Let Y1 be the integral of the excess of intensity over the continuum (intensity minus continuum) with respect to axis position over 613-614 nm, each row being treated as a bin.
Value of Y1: 0.32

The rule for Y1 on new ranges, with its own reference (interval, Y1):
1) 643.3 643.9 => 0.04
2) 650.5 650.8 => 0.06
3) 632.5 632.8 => 0.10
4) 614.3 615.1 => 0.27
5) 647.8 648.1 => 0.07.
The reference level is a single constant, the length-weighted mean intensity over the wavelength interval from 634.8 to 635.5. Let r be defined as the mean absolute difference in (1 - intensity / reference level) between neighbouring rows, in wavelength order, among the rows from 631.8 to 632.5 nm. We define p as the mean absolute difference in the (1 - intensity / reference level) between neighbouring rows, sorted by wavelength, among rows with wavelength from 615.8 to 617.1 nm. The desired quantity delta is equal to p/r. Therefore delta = 3.0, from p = 0.071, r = 0.023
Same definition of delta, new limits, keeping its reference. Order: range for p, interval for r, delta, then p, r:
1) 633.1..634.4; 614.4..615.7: 0.8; 0.043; 0.054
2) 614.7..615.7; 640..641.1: 1.8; 0.052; 0.030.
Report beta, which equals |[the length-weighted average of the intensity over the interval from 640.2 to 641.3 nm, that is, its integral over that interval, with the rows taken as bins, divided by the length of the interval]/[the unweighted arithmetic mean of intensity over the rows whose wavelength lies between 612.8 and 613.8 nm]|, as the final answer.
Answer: 0.94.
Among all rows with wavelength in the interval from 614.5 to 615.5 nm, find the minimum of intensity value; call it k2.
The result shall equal 4.776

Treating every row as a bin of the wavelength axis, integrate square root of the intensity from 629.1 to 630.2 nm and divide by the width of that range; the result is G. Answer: 2.21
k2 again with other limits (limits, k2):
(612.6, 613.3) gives 4.603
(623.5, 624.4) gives 4.531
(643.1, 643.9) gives 4.608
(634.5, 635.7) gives 4.643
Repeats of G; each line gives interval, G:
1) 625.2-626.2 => 2.23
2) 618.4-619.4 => 2.20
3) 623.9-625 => 2.23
